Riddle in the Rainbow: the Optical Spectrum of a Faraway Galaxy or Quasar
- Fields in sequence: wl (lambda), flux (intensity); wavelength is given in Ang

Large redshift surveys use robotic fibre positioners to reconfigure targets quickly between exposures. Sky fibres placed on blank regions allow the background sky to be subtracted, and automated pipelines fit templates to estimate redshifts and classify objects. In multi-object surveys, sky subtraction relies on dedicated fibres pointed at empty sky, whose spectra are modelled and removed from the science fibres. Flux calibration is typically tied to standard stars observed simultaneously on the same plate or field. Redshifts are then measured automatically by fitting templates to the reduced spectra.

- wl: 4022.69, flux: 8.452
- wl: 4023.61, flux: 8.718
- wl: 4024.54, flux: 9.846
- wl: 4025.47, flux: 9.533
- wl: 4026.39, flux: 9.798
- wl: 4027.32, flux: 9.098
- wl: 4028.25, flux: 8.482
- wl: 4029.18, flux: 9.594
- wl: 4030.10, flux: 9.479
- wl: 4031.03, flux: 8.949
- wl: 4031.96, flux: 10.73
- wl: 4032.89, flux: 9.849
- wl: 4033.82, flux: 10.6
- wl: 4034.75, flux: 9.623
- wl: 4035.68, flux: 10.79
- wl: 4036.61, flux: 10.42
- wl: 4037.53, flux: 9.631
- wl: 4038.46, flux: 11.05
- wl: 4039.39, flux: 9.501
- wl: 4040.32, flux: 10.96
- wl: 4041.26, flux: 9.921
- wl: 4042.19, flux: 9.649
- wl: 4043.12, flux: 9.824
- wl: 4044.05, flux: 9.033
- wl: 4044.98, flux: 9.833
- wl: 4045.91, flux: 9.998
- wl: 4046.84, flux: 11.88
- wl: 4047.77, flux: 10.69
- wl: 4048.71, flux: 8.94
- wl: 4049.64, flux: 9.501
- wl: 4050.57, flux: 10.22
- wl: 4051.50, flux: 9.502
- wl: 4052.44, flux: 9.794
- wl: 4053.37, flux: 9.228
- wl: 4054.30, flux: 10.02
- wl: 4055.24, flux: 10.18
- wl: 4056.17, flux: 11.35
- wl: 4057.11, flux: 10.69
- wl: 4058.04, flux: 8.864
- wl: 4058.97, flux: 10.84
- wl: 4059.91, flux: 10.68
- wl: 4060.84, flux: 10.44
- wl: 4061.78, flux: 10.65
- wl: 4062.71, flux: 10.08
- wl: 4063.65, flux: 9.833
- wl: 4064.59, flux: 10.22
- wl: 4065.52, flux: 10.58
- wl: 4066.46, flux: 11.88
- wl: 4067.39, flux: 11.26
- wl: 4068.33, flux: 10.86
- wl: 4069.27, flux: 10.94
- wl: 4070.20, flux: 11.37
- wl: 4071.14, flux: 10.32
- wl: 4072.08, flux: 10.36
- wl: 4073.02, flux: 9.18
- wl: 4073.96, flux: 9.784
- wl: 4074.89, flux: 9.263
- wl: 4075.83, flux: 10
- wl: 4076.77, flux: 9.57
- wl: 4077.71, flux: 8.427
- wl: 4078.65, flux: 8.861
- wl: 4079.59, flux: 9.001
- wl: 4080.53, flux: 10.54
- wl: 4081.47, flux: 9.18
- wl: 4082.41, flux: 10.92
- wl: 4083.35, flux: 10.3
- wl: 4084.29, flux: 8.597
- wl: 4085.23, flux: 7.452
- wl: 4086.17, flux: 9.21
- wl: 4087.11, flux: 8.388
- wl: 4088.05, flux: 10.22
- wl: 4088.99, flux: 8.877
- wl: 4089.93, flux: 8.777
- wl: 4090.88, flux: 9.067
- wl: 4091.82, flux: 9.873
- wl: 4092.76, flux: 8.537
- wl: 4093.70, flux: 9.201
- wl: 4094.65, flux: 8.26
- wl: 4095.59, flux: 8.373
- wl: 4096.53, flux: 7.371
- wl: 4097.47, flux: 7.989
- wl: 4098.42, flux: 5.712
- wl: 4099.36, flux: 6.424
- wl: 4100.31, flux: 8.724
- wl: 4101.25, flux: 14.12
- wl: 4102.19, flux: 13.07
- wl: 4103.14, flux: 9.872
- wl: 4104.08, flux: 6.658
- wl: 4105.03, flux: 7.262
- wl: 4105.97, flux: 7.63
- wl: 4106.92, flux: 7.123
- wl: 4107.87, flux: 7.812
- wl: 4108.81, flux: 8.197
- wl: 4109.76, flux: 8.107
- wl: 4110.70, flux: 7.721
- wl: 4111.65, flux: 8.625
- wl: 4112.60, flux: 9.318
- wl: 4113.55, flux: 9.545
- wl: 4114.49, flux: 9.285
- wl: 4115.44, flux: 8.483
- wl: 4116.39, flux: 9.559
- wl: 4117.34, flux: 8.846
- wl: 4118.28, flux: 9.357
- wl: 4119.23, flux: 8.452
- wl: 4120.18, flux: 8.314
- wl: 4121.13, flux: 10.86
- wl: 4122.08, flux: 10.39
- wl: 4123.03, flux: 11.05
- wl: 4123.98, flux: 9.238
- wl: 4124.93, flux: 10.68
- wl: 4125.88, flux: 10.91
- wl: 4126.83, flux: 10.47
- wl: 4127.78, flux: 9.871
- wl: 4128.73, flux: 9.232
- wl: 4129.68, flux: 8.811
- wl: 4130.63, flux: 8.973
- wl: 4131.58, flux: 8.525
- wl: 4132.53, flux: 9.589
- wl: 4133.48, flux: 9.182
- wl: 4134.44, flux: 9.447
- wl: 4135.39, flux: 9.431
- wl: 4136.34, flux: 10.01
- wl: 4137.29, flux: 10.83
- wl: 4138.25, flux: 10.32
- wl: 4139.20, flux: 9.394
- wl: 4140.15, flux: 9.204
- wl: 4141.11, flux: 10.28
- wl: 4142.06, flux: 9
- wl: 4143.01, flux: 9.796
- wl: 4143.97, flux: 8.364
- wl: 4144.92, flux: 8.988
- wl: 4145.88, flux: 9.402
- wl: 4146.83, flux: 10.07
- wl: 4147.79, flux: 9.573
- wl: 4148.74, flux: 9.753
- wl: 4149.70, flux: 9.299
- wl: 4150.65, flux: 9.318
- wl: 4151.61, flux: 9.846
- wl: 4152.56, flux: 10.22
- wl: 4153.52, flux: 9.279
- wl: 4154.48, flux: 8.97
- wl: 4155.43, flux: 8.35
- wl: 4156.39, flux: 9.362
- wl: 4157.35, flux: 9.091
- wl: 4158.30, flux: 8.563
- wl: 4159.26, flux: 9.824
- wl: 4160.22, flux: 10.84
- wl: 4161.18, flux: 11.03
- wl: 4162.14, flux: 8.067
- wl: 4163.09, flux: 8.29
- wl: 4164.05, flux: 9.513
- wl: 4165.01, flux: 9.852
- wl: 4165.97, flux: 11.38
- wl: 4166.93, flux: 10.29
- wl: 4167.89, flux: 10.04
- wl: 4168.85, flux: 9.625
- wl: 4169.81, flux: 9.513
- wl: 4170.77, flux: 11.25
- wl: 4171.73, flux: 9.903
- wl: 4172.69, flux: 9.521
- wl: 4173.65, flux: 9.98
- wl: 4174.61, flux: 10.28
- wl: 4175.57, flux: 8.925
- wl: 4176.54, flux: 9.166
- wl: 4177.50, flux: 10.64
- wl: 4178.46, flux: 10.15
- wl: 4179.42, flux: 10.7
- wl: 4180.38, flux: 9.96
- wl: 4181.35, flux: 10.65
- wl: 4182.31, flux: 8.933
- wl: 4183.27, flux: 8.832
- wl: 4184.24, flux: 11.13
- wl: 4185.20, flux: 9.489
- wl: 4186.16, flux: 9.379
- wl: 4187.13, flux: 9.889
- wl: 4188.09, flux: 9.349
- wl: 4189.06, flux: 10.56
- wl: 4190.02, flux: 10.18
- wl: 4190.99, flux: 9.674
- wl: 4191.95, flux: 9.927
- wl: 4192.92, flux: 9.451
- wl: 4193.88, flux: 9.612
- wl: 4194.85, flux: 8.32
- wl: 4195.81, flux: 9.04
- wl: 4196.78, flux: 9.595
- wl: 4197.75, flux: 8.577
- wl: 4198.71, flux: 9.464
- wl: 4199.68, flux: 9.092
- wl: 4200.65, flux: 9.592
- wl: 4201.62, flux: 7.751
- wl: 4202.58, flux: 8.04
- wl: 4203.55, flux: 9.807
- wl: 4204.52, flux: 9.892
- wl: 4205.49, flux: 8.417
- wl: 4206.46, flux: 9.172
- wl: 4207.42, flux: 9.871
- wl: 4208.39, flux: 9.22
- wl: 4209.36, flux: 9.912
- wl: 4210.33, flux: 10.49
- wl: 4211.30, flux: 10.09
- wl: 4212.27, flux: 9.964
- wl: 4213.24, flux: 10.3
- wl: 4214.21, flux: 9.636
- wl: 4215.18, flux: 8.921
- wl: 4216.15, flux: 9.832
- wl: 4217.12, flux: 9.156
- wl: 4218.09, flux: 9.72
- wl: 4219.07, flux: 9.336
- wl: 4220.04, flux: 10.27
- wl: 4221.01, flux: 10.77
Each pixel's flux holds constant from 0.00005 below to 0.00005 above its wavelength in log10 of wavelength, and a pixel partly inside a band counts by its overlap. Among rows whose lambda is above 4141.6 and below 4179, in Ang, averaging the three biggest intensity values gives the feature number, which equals 11.2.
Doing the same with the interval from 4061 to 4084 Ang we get 11.5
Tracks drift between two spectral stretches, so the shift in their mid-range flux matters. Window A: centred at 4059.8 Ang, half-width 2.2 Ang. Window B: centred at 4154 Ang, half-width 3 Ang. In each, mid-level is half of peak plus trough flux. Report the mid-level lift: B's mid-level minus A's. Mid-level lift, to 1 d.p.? -0.6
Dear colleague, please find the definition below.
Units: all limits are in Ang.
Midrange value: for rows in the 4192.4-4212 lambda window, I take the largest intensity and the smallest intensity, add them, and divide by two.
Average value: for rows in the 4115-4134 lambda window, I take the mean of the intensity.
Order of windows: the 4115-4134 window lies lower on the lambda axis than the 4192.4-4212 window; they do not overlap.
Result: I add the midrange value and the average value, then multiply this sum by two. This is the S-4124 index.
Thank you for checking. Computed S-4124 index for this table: 37.3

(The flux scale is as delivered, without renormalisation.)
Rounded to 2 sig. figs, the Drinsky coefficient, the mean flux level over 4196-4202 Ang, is 9.0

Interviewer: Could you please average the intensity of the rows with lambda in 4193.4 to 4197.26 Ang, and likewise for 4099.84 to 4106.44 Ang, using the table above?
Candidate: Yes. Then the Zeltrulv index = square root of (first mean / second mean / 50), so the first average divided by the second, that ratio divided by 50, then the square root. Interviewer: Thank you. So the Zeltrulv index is 0.138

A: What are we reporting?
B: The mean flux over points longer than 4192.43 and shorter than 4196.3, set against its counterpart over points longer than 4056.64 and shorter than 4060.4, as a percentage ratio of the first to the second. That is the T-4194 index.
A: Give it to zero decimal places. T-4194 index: 89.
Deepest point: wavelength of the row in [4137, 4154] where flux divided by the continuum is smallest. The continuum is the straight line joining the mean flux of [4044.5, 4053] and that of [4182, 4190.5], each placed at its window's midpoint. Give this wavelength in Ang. 4143.97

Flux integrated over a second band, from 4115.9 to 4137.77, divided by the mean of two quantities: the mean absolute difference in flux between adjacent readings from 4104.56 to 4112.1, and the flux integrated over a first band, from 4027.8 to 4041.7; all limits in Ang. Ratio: 3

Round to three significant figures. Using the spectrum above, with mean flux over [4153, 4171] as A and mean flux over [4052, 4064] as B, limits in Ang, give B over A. 1.06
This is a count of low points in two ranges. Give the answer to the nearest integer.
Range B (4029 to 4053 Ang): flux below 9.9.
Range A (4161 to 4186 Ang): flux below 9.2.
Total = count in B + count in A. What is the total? 21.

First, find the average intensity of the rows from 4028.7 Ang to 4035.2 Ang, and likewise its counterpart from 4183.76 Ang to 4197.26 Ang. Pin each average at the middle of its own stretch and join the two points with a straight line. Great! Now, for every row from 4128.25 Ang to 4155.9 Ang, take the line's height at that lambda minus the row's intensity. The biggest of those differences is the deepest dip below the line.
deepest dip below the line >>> 1.4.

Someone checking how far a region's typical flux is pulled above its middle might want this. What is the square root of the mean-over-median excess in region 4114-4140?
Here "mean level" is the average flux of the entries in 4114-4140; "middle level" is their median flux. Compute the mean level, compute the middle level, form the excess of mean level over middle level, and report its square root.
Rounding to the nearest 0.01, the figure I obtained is 0.42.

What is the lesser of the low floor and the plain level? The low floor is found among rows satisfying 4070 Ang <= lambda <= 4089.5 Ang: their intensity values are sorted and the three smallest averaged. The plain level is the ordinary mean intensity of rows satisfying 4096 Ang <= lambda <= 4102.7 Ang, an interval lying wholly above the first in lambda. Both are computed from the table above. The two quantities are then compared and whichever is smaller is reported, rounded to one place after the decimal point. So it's 8.1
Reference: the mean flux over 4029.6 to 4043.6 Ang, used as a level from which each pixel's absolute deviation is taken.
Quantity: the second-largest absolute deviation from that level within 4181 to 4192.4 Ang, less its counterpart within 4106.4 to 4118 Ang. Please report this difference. -1.2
